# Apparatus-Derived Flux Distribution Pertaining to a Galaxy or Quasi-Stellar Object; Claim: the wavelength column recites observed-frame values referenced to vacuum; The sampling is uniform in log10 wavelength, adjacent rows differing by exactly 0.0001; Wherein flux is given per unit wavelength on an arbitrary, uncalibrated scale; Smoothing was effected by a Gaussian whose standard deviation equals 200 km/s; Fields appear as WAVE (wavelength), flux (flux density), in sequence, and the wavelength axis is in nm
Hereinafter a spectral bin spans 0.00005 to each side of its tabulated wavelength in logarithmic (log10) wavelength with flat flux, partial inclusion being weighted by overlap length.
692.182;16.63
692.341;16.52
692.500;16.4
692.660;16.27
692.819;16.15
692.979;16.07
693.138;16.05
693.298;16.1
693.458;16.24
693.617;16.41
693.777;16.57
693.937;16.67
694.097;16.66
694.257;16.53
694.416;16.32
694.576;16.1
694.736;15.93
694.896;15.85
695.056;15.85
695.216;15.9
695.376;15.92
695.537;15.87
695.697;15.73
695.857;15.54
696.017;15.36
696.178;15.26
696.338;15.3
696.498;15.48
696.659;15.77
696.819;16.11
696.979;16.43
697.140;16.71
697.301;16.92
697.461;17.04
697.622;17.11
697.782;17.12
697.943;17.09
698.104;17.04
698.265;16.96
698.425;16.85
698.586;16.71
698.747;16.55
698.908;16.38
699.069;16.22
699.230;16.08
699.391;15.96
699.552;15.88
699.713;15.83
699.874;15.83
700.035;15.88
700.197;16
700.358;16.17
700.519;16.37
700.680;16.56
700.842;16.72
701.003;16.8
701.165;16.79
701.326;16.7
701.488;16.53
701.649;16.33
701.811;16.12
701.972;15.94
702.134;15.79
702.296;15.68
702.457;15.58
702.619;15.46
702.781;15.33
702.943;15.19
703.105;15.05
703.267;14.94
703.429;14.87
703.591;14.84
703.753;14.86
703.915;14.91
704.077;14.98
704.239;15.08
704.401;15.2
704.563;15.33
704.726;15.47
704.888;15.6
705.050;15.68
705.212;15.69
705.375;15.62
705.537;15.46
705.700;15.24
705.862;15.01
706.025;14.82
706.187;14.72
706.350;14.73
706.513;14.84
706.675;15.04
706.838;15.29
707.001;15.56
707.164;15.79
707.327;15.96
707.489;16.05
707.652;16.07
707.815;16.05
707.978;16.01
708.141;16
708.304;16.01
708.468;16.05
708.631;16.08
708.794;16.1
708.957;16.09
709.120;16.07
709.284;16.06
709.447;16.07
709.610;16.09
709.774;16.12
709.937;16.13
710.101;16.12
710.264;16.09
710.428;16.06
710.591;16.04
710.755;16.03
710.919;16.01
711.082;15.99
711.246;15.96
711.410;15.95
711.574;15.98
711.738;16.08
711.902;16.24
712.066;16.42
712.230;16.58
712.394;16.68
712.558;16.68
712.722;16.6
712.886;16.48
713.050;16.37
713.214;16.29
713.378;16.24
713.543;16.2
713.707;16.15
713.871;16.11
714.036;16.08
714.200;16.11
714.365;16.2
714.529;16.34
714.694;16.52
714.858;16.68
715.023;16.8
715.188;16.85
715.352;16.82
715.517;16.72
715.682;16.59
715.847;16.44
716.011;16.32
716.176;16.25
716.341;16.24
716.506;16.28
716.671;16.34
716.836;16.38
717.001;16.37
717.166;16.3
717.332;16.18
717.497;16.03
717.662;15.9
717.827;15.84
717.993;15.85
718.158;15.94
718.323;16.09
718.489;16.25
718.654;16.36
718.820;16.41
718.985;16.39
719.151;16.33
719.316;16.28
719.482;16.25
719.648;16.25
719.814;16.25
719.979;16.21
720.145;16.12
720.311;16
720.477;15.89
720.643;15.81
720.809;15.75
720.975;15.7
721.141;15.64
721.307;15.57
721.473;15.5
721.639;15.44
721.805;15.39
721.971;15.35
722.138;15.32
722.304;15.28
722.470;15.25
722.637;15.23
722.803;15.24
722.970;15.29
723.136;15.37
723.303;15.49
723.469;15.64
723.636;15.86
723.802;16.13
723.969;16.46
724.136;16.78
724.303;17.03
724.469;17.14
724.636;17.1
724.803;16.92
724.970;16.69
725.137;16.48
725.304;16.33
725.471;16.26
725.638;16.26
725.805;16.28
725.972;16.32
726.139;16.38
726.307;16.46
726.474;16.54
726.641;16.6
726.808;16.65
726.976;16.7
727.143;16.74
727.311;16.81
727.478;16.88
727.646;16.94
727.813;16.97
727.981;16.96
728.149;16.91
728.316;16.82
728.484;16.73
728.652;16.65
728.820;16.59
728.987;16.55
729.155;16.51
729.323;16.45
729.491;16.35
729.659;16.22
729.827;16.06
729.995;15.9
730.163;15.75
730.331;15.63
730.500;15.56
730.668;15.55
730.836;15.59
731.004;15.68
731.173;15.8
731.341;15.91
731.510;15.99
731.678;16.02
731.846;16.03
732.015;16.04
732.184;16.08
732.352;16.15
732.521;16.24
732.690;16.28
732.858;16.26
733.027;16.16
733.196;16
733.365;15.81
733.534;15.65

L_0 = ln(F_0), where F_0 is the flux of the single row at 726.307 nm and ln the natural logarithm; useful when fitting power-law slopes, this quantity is 2.80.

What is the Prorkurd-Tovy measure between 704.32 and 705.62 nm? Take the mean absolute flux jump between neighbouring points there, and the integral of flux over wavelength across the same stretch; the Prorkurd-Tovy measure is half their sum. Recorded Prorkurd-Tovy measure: 10.1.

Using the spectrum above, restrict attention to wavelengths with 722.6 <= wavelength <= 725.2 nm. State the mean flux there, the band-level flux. 16.2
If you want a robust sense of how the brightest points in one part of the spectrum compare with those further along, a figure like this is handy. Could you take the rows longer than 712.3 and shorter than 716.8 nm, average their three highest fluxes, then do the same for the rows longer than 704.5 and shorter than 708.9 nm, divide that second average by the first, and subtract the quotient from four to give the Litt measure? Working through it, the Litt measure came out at 3.04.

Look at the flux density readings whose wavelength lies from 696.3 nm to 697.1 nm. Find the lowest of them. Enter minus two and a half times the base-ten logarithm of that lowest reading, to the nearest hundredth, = -2.96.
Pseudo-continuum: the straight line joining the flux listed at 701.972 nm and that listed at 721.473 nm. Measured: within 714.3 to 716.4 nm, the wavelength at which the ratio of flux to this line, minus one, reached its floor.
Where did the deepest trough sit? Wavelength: 714.365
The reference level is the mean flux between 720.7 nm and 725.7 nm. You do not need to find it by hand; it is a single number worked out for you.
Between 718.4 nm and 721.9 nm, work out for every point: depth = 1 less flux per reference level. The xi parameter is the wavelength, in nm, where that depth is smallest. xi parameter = 718.820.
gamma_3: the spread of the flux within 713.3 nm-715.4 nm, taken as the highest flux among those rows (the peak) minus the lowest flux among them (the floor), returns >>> 0.77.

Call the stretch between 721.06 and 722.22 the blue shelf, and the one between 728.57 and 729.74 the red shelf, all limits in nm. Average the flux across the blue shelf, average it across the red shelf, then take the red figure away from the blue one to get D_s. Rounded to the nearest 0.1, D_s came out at -1.0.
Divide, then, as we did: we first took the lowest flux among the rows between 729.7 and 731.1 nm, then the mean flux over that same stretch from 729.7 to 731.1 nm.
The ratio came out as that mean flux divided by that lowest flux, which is 1.01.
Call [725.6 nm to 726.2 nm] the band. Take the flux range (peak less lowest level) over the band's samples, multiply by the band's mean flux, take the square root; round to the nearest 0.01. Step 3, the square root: 1.40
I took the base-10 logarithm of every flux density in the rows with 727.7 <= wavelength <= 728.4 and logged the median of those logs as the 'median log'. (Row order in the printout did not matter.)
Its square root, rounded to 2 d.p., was 1.11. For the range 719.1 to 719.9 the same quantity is 1.10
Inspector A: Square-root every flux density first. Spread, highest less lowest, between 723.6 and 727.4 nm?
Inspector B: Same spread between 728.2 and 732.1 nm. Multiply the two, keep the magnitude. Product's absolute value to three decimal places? 0.025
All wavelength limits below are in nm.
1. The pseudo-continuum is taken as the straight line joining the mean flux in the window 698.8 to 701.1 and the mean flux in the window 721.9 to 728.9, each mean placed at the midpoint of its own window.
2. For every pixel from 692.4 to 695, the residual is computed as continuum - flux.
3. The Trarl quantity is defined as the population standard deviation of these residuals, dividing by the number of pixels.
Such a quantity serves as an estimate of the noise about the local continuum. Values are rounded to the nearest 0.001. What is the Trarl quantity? 0.246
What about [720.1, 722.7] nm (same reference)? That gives 0.274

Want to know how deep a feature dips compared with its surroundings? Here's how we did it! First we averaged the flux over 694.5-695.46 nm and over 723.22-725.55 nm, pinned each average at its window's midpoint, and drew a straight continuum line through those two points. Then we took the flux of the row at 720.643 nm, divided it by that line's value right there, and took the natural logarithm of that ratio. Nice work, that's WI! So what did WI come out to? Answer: -0.0357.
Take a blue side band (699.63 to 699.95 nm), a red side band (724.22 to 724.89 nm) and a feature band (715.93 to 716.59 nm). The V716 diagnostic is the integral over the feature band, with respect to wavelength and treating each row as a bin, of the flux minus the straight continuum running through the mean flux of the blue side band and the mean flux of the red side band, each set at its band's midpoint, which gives -0.2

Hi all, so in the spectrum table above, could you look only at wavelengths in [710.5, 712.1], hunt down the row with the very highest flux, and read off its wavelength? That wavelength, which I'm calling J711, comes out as 712.066 nm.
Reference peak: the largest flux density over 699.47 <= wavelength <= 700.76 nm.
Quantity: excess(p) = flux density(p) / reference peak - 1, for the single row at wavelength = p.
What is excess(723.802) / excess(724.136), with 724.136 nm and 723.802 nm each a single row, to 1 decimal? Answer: -2.0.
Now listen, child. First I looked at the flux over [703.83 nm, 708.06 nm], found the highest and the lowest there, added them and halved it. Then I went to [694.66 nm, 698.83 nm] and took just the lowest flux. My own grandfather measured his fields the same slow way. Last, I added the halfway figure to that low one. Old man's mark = 30.7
